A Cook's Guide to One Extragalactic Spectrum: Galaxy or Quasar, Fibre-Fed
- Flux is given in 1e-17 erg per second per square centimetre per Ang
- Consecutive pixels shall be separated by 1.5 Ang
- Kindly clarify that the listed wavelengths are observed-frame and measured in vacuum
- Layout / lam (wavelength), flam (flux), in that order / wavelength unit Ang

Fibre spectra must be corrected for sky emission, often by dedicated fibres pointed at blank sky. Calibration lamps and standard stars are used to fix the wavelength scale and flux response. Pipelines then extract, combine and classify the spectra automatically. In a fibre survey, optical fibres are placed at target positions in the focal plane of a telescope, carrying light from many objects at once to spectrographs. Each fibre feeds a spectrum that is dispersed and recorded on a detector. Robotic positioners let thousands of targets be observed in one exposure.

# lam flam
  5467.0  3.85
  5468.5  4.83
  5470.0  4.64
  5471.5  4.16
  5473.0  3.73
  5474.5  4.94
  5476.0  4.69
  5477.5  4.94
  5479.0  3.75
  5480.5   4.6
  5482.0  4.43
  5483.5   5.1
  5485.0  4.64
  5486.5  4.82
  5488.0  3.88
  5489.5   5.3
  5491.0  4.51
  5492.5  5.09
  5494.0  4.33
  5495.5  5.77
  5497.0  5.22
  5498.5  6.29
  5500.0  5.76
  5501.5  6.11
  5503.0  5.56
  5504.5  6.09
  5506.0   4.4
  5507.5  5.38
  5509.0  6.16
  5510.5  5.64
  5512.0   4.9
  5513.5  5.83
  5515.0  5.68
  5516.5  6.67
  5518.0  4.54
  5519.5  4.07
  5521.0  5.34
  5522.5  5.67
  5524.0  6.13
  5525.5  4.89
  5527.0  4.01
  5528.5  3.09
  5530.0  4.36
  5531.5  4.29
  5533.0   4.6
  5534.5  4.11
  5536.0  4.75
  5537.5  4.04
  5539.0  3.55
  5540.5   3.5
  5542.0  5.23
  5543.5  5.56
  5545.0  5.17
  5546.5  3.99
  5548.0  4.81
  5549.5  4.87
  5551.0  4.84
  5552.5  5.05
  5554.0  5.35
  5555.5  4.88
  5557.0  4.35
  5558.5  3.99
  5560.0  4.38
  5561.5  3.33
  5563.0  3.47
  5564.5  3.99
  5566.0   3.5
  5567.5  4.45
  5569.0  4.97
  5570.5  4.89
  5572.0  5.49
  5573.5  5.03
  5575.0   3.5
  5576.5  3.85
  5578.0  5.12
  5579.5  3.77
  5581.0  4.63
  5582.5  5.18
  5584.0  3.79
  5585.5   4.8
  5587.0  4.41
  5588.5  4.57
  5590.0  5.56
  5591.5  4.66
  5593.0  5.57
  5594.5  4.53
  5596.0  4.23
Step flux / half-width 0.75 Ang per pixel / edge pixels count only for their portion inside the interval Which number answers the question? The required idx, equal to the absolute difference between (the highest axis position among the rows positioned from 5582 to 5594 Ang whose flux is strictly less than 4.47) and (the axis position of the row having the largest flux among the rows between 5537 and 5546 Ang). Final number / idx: 43.5 Ang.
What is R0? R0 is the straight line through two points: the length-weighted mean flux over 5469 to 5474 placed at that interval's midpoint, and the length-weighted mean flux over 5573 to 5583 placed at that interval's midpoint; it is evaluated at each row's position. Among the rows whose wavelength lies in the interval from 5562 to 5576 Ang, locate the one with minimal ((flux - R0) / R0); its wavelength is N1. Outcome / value 5563.0 Ang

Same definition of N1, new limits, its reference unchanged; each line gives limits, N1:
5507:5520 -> 5519.5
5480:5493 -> 5488.0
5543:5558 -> 5546.5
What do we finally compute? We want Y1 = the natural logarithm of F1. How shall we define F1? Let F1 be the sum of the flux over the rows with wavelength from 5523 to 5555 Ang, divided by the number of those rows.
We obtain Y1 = 1.52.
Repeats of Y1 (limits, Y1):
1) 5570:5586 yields 1.52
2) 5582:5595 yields 1.57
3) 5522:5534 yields 1.53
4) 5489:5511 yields 1.69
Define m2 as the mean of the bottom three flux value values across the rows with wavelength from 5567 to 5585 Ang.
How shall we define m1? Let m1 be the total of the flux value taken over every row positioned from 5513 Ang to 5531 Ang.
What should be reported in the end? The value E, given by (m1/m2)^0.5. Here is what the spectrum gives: 4.0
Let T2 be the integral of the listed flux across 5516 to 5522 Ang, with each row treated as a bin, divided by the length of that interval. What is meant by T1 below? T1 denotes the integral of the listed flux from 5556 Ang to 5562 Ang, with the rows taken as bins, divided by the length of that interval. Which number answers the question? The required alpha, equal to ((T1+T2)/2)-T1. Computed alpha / 0.52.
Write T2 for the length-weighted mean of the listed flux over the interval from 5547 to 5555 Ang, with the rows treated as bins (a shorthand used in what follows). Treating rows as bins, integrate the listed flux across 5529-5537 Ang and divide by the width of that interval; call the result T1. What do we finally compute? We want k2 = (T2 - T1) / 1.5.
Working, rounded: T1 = 4.4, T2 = 4.9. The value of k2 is 0.39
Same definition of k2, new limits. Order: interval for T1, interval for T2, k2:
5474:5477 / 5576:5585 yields -0.27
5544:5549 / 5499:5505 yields 0.78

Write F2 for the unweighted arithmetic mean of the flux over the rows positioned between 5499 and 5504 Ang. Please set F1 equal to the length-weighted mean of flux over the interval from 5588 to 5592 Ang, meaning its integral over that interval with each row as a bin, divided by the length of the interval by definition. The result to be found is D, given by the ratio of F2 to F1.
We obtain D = 1.17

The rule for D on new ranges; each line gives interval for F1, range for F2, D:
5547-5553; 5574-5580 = 0.84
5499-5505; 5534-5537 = 0.75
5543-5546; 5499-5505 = 1.12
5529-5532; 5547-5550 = 1.15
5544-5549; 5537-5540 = 0.81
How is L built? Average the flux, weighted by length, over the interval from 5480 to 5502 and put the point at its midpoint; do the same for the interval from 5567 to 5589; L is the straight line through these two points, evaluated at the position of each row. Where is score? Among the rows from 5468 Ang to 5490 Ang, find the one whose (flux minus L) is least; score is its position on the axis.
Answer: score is 5473.0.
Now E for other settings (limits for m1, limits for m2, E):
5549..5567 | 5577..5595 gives 3.6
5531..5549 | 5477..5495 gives 3.7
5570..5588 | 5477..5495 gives 3.7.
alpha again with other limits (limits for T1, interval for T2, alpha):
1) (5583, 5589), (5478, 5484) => 0.02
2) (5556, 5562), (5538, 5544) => 0.16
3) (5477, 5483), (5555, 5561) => -0.05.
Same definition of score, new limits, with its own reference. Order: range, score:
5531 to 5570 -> 5561.5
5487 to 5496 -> 5488.0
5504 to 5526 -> 5519.5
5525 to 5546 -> 5528.5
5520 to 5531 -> 5528.5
